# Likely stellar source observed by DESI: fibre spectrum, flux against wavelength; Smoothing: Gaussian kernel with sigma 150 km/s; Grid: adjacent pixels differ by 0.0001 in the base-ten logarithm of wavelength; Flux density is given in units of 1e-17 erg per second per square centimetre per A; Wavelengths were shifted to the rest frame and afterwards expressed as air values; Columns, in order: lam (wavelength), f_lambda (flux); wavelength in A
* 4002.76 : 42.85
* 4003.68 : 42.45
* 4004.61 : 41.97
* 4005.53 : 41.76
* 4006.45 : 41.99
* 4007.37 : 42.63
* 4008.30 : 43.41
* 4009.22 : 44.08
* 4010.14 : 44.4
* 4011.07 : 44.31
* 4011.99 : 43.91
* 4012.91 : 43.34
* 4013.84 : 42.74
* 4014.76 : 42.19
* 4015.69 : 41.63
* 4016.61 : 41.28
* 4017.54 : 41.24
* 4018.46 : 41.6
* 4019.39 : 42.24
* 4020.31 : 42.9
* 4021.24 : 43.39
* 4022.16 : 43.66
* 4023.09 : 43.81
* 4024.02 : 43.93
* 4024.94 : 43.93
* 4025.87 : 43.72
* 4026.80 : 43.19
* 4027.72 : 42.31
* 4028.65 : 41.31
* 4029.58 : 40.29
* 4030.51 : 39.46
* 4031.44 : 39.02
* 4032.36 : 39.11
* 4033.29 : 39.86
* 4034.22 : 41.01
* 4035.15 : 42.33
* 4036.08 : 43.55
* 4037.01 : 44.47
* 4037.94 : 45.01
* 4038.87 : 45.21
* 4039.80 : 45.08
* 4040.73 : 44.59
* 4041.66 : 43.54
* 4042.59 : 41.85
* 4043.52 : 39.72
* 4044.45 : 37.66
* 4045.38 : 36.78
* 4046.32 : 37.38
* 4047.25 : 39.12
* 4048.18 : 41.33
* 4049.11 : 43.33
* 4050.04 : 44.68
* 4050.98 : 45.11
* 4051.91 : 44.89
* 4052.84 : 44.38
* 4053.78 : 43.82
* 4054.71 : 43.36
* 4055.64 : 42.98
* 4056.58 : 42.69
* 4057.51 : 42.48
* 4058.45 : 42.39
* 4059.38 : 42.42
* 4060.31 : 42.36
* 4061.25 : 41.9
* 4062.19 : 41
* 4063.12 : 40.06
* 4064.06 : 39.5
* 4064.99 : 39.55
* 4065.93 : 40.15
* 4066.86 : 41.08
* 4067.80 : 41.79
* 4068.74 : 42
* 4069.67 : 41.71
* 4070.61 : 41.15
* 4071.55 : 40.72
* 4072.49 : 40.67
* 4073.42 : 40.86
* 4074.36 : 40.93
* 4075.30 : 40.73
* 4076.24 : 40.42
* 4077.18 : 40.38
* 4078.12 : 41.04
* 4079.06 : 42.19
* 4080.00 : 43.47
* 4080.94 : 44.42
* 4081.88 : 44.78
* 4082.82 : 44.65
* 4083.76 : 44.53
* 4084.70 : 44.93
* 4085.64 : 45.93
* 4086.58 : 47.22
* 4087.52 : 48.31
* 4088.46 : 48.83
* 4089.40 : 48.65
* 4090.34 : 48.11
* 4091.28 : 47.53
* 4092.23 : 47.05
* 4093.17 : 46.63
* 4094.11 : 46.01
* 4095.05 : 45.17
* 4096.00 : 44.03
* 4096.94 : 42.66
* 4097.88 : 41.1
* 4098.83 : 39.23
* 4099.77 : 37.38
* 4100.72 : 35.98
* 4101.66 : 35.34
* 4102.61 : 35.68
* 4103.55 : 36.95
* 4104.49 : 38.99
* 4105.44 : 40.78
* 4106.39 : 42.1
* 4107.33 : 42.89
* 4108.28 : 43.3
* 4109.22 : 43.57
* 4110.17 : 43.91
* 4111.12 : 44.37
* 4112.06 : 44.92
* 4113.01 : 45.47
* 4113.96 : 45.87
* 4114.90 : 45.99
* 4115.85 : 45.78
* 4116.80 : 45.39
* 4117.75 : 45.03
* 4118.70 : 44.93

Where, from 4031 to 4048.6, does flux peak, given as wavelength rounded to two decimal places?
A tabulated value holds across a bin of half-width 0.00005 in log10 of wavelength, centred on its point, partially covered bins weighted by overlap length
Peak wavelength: 4038.87 A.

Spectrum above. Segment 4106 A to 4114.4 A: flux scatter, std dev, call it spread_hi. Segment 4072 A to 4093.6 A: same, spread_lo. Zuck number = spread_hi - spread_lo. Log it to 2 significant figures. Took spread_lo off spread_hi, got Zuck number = -1.8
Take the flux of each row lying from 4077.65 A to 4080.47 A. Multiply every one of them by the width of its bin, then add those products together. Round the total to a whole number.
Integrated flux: 119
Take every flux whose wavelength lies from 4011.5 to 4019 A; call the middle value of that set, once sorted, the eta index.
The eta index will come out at 41.9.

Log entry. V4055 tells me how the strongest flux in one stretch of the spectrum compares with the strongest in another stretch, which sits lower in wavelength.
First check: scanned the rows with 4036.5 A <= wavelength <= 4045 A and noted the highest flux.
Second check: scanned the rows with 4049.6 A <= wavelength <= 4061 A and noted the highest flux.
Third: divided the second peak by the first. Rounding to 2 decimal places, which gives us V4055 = 1.00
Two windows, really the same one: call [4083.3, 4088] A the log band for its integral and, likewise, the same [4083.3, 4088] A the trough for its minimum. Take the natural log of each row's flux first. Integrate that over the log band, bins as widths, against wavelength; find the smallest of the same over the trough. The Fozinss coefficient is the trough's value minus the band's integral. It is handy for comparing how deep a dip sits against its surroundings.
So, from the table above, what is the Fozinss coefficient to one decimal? -14.2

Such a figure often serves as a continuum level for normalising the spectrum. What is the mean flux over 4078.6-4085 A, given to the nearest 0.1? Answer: 44.1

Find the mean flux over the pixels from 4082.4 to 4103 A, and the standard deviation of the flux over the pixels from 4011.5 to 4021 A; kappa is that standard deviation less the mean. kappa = -43.0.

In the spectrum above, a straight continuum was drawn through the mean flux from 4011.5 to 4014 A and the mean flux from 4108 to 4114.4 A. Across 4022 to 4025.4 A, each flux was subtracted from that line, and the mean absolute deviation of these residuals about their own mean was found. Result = 0.1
